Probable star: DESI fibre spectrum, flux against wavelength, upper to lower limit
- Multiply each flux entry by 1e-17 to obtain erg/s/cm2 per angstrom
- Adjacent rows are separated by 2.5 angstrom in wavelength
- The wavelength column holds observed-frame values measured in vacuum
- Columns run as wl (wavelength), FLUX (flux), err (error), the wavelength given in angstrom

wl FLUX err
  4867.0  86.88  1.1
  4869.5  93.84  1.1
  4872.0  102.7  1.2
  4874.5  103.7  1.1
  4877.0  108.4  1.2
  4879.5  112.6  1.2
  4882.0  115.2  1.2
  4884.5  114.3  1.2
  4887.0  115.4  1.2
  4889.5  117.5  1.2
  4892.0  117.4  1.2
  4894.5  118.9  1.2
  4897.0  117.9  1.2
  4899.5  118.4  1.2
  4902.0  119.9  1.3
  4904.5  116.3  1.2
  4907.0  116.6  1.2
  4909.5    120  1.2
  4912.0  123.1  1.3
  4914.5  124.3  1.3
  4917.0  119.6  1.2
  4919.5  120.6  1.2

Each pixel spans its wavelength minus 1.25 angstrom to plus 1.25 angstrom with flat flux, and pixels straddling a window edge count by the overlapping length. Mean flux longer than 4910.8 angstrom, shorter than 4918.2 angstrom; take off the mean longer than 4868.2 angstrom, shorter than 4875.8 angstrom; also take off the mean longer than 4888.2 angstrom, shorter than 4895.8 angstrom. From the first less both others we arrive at -96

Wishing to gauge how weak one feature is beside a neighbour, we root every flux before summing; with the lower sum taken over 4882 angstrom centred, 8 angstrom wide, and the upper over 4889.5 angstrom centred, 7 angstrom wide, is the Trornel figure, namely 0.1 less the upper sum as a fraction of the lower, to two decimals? -0.91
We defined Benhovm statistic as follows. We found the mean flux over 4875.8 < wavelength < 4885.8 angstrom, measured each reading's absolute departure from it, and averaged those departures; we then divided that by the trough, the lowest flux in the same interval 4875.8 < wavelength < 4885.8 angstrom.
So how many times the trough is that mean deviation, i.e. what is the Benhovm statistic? 0.020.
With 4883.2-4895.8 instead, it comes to 0.013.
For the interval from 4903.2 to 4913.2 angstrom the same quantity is 0.022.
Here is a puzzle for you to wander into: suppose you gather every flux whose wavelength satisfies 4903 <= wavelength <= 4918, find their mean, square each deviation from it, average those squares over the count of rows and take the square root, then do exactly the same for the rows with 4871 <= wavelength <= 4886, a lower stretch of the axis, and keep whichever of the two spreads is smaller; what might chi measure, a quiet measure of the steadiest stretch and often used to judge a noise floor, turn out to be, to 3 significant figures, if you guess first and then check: 2.99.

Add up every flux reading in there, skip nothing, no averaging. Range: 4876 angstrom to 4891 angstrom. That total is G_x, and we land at 683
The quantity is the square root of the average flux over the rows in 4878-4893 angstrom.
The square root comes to 10.74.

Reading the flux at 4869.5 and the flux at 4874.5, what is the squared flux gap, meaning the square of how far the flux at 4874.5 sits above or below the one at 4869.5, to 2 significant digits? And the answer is 97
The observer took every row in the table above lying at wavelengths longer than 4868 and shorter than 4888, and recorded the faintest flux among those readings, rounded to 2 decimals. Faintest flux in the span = 93.84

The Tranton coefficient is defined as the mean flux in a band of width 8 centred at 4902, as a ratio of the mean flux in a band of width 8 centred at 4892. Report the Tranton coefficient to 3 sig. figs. 1.00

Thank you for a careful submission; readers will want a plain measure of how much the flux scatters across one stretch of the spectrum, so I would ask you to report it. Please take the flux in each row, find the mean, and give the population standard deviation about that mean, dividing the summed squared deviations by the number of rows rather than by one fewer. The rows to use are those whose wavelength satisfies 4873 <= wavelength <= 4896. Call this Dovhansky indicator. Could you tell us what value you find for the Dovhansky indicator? 4.6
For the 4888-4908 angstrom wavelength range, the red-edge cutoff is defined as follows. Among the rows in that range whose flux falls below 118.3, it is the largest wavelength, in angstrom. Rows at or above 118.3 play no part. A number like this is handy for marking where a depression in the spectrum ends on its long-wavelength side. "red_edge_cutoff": 4907.0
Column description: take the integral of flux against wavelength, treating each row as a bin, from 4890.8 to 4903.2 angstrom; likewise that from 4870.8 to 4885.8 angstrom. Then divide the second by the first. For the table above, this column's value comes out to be 1.1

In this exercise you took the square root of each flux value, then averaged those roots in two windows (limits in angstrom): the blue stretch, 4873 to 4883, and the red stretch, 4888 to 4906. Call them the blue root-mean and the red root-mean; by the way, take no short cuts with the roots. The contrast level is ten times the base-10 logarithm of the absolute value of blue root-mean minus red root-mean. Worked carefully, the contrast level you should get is -4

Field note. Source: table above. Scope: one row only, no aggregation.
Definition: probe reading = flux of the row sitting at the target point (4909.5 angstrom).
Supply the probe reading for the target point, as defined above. 120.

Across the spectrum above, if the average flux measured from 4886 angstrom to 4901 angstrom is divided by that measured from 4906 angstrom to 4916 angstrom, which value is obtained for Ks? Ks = 0.972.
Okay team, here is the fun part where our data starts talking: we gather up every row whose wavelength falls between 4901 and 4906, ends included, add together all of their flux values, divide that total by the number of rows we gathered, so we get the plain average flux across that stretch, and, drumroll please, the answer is 118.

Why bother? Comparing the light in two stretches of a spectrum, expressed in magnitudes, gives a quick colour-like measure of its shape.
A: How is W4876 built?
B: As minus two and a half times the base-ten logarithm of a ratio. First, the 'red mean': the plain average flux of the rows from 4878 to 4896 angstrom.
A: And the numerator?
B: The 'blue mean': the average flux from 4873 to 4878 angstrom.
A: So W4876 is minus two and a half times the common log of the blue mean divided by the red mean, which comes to 0.10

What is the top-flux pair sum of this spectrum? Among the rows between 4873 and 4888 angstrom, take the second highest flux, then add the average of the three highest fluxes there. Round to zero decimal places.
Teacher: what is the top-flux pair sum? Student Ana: 230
